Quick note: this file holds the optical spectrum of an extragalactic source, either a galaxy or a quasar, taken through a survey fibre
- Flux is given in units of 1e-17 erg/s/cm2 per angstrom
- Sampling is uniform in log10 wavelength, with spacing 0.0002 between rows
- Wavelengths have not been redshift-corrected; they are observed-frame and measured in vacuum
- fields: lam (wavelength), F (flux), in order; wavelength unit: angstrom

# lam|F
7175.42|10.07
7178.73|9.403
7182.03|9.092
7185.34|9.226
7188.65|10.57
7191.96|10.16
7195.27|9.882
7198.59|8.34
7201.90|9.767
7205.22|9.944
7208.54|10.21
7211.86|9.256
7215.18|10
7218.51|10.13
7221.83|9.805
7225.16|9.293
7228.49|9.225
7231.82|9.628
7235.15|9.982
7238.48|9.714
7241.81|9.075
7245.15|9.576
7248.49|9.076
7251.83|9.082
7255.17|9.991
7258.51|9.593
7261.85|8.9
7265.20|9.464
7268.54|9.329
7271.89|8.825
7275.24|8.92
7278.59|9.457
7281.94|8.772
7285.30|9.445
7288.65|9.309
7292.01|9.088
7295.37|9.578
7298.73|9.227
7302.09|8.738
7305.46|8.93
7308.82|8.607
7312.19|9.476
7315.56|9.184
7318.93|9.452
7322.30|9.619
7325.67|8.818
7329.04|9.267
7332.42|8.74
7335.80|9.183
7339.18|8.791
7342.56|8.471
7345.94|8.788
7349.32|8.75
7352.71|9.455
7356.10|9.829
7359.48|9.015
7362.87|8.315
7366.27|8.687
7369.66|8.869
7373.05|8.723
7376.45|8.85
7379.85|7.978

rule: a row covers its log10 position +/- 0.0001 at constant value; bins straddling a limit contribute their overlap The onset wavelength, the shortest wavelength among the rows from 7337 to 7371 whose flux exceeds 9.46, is 7356.10 angstrom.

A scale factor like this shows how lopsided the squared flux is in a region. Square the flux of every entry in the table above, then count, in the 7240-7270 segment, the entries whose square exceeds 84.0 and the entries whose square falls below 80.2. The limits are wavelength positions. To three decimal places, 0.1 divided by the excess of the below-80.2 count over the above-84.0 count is -0.025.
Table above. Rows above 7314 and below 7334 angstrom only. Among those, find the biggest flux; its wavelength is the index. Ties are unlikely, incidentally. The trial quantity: 7322.30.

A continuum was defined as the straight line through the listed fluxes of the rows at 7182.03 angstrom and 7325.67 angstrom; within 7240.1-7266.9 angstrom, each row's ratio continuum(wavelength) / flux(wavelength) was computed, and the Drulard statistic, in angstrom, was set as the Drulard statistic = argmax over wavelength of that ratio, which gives 7261.85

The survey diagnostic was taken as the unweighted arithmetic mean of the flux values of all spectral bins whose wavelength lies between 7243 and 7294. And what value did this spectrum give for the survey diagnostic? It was 9.3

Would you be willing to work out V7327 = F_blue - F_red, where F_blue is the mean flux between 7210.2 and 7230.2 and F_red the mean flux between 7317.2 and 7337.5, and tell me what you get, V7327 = 0.44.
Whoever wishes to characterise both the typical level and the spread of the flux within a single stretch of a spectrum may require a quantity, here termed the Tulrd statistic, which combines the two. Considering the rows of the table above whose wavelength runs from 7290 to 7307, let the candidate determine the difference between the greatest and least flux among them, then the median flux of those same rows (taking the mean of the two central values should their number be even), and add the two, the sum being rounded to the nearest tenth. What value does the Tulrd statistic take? 9.9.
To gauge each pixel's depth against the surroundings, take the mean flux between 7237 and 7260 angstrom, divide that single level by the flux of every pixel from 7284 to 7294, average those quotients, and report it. 1.02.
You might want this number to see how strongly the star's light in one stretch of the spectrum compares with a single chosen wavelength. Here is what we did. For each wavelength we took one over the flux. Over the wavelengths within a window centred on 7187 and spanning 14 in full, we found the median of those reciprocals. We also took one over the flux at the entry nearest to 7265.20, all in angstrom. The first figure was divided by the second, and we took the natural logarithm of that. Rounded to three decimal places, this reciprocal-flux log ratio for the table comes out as -0.022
